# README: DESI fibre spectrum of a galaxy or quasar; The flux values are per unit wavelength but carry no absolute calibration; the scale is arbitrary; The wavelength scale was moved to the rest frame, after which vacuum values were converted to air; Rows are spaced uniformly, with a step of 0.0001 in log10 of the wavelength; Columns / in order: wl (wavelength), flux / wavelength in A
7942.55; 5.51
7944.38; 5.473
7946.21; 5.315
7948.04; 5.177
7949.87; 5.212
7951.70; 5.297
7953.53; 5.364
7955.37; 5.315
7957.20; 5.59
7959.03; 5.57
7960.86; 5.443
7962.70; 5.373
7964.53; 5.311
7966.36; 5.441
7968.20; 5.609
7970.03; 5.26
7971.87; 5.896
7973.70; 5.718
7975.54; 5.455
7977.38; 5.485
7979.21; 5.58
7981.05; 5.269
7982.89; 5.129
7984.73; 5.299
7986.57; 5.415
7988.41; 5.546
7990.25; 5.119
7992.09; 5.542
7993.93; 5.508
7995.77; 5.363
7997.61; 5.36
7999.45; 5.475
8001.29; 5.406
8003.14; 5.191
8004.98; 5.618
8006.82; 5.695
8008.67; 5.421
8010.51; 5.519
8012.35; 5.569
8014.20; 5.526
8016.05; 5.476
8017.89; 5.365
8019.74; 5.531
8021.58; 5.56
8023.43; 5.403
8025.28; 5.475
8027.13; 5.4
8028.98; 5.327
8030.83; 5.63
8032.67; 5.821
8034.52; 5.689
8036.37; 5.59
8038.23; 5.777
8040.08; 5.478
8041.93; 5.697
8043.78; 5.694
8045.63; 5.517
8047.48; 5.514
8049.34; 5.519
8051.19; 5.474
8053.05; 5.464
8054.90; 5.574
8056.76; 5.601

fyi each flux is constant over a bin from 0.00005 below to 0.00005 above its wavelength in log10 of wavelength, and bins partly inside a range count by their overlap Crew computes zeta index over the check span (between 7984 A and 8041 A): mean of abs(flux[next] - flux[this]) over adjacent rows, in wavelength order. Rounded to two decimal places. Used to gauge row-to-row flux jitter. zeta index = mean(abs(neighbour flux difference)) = 0.15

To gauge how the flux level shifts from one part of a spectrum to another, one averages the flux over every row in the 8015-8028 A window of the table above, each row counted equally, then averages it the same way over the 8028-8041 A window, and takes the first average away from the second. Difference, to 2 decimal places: 0.16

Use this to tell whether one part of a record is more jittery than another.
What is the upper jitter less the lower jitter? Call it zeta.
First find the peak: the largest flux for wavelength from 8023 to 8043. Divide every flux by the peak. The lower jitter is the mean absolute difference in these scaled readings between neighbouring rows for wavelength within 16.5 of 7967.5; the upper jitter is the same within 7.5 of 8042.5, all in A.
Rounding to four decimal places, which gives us -0.0081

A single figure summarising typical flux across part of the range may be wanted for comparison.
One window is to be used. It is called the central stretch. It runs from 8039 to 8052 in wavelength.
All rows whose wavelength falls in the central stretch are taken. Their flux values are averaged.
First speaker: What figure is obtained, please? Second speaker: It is 5.56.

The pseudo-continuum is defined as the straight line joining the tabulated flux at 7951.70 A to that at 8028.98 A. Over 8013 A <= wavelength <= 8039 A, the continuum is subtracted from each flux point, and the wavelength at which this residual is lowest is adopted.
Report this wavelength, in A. 8028.98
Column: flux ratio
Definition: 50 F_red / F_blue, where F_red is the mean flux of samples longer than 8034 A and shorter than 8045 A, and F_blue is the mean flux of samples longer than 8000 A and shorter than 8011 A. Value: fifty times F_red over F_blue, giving 51.6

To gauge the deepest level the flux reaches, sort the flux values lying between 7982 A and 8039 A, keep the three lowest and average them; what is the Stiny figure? 5.15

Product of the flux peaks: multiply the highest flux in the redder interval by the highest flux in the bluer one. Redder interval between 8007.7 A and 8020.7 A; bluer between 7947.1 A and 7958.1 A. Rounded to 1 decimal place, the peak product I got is 31.1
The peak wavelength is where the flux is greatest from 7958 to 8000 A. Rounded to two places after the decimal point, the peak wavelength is 7971.87 A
